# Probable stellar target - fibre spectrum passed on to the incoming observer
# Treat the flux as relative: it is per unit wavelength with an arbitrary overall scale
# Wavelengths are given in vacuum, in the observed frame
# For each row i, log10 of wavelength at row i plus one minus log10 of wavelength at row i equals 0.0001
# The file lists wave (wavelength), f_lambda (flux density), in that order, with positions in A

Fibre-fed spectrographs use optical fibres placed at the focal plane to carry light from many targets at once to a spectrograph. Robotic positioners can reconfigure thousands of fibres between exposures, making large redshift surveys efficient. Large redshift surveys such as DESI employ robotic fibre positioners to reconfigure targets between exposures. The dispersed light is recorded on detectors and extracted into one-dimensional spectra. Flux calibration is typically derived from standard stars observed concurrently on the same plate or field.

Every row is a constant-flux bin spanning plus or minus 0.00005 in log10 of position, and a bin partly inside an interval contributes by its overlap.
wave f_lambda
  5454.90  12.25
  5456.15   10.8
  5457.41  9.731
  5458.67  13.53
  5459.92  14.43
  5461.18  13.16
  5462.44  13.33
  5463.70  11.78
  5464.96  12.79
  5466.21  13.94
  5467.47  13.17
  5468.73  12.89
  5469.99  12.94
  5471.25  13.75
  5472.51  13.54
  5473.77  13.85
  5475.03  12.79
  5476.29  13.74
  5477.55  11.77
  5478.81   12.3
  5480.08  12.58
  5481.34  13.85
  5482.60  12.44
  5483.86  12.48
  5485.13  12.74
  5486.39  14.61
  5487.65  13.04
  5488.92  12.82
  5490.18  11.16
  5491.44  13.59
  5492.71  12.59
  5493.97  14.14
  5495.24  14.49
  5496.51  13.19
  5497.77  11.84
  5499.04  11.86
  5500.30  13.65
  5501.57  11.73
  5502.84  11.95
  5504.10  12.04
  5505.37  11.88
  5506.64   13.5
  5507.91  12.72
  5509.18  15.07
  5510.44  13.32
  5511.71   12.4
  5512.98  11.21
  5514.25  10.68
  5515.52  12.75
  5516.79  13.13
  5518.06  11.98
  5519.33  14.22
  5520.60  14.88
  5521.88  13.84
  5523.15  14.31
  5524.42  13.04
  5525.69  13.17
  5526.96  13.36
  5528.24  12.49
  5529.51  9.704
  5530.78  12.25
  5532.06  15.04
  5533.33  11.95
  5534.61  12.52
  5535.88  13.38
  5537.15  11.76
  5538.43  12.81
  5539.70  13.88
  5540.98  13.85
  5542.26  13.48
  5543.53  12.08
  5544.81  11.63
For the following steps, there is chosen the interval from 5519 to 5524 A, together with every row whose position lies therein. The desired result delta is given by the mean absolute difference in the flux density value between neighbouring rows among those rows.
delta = 0.7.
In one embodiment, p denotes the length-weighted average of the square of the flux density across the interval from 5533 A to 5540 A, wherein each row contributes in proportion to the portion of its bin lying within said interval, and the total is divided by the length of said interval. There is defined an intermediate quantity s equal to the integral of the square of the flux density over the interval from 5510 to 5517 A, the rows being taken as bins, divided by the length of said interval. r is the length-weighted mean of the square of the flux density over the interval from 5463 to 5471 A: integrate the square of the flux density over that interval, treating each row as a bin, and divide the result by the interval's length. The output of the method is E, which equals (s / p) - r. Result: -167.5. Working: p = 162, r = 168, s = 149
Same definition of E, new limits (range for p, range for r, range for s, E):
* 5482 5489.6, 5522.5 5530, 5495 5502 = -163.3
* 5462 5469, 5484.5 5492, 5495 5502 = -169.0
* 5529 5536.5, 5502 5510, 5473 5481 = -165.3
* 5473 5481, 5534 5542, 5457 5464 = -170.1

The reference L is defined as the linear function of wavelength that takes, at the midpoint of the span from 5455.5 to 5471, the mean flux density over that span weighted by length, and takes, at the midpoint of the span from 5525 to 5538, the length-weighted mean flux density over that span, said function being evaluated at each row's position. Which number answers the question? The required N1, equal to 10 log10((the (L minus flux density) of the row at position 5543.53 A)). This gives -3.4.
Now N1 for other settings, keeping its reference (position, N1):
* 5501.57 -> -0.4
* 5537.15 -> -1.0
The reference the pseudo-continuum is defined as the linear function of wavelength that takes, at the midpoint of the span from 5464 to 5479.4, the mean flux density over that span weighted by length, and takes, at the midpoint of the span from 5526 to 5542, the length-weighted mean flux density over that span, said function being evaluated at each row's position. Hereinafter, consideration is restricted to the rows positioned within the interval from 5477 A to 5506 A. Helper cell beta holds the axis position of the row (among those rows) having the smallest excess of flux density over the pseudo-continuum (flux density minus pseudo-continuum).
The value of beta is 5490.18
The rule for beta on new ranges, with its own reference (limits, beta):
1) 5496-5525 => 5514.25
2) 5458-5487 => 5463.70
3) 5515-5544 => 5529.51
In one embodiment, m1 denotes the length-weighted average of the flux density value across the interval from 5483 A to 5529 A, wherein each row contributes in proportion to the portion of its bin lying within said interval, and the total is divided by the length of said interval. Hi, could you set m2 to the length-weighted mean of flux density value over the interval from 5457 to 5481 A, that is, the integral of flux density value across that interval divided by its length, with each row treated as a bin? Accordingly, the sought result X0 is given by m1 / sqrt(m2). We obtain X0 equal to 3.59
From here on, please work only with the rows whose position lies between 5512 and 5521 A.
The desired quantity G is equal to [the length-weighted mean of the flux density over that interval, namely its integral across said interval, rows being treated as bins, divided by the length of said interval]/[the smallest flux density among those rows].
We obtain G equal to 1.18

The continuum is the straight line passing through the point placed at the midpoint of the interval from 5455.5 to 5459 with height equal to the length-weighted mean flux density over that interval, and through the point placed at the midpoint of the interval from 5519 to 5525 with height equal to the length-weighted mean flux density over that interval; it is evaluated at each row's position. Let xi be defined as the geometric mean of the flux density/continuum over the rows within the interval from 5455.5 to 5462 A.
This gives 1.09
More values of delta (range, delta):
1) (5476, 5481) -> 0.9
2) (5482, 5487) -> 0.7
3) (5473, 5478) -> 1.3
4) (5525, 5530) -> 1.3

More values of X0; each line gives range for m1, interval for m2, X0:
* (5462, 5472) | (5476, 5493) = 3.65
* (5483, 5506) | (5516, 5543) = 3.53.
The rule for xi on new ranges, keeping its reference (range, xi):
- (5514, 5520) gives 0.90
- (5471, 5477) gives 1.14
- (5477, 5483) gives 1.03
